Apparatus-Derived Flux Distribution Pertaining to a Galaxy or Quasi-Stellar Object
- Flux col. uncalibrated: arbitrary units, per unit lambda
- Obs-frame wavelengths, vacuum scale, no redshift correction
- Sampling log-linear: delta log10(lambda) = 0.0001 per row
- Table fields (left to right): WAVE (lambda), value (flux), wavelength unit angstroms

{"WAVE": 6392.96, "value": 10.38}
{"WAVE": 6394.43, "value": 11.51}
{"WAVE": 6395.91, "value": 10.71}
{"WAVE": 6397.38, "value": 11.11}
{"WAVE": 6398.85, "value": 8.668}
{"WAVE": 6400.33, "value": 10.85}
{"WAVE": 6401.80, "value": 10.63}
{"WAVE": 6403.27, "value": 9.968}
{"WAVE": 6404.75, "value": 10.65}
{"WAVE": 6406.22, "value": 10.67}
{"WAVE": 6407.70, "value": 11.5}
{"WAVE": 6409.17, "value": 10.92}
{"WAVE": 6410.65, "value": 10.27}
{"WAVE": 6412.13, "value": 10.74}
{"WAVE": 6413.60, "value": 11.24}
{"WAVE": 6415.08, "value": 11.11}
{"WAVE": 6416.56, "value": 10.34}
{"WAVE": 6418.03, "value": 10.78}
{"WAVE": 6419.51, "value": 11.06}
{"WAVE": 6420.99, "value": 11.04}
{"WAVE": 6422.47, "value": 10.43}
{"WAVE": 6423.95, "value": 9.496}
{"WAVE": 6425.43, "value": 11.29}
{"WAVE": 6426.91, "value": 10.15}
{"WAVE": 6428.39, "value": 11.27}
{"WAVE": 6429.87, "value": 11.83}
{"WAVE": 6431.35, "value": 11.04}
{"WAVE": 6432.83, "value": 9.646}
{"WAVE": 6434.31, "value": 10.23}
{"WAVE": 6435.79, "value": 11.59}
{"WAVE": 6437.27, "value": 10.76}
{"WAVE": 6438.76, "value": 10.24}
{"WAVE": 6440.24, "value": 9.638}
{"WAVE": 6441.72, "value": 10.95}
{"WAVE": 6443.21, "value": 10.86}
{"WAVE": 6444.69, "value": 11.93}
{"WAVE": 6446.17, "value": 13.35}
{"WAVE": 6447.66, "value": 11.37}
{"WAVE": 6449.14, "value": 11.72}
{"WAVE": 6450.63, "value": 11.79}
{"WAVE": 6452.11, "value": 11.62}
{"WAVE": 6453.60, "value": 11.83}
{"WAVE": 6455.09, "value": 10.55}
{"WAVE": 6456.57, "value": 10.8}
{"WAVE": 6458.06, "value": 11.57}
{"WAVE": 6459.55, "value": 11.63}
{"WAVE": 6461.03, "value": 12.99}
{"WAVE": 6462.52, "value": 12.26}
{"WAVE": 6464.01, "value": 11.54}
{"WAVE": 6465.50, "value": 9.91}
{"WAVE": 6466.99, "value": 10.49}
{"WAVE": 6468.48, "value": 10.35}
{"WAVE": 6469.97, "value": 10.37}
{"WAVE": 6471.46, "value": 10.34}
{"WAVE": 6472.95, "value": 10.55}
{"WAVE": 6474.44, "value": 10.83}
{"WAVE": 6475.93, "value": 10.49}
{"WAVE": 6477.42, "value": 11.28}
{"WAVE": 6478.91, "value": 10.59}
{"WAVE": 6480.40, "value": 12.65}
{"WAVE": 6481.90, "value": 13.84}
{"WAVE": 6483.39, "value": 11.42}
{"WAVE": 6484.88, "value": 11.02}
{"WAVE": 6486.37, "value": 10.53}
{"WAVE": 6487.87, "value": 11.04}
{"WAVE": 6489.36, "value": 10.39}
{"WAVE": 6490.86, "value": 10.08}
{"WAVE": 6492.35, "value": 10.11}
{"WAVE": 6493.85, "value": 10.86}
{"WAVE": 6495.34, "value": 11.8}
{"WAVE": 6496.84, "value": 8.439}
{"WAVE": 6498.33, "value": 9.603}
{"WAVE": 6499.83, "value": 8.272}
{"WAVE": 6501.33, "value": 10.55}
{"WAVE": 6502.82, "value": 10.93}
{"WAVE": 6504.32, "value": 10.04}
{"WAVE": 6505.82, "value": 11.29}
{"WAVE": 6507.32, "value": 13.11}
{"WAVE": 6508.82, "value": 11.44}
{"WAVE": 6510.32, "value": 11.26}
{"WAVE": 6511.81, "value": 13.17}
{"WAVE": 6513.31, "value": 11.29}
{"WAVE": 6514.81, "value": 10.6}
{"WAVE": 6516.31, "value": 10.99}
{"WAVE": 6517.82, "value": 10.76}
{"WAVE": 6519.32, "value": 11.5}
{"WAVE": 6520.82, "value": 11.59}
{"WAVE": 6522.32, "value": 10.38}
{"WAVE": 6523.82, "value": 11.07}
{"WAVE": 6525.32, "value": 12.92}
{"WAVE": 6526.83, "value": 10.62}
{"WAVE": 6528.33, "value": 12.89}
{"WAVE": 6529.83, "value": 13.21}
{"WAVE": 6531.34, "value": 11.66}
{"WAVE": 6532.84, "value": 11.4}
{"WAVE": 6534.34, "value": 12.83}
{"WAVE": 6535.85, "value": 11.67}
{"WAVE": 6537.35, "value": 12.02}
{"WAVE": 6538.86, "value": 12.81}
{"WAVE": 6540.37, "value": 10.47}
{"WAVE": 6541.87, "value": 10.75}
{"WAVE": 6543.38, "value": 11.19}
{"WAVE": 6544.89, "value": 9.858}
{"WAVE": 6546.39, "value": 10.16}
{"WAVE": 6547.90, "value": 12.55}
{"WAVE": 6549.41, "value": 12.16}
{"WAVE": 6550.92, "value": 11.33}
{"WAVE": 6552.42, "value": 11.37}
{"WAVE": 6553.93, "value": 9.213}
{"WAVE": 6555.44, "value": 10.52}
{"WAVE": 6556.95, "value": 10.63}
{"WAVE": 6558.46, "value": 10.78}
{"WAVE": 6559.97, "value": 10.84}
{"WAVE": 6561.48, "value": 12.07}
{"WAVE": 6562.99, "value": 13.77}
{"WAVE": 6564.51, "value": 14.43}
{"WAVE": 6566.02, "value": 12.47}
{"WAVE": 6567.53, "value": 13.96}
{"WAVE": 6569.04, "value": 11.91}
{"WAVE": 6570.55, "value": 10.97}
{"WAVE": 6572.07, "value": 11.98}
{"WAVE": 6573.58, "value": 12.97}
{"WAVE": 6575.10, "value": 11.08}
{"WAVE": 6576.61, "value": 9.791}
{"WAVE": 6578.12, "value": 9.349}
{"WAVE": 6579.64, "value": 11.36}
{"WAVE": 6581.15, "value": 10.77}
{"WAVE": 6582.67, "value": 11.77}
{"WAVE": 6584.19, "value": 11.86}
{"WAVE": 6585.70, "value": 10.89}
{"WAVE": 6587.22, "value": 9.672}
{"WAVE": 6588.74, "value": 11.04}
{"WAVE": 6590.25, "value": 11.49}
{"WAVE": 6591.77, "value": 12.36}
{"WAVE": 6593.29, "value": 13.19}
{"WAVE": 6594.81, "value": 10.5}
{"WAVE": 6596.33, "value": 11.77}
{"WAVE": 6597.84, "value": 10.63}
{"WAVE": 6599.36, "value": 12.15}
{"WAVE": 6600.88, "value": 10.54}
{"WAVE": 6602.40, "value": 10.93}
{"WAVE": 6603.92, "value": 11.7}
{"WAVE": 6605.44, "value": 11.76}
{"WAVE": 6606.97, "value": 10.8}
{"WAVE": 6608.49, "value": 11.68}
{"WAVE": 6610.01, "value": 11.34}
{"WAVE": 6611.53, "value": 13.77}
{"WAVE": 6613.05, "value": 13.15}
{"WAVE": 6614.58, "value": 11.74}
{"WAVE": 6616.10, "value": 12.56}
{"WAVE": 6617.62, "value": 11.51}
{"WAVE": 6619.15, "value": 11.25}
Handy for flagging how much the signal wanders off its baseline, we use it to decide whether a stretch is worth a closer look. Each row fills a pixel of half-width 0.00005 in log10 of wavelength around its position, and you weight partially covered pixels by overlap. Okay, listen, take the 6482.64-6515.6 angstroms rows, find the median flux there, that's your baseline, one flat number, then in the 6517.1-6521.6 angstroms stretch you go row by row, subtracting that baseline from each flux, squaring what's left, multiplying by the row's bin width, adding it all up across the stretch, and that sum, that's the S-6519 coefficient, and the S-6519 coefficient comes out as 1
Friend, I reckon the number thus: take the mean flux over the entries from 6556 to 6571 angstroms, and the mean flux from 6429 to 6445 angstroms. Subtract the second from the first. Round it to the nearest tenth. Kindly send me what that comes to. 1.4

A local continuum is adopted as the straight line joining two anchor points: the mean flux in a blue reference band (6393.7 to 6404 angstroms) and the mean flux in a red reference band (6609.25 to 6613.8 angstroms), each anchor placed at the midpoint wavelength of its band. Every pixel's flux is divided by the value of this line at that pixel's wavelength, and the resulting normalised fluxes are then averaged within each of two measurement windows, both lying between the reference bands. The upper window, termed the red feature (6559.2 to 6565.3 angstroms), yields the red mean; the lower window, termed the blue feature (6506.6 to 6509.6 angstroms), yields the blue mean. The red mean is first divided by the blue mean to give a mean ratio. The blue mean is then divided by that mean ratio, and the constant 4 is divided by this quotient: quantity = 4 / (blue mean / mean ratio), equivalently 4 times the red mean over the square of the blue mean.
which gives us 3.8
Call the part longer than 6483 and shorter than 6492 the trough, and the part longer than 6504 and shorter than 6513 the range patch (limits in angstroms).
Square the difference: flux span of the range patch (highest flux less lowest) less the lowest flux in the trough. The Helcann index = 48.3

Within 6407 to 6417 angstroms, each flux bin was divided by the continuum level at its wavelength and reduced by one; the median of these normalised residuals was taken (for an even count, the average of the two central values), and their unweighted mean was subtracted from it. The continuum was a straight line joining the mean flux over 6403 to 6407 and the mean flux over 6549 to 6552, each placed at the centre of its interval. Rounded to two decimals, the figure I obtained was 0.01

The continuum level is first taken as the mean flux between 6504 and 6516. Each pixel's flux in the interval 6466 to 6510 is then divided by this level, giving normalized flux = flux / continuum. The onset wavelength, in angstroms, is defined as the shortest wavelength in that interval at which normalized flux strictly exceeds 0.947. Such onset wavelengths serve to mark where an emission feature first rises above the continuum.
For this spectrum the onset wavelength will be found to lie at 6477.42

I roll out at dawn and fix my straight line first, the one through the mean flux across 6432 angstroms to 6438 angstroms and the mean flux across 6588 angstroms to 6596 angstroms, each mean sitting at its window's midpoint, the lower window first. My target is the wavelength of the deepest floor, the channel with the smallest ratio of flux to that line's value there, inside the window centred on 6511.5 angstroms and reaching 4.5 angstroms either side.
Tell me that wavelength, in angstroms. 6514.81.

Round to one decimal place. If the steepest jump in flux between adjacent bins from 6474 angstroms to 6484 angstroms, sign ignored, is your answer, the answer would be 2.4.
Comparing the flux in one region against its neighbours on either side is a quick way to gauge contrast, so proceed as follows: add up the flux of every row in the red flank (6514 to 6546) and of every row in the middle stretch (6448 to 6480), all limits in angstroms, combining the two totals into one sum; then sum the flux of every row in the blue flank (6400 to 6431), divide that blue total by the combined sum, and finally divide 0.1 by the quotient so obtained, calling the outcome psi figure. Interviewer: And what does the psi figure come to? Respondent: 0.210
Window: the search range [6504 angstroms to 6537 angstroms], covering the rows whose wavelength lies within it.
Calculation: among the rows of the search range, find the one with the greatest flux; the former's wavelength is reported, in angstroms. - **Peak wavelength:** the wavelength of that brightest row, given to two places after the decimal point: 6529.83 angstroms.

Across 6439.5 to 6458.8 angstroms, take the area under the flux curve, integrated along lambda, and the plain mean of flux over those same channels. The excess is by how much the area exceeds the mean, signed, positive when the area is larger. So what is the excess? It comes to 208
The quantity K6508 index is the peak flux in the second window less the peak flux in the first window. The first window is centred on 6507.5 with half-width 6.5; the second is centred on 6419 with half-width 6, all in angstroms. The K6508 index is -1.9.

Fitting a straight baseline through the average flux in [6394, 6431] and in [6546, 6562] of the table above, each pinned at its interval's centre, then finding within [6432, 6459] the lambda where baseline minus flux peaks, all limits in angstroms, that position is 6440.24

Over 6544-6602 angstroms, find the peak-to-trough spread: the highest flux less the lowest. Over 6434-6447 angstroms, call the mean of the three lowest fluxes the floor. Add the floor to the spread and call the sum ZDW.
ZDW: 15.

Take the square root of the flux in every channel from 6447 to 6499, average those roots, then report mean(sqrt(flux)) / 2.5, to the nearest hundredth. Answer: 1.33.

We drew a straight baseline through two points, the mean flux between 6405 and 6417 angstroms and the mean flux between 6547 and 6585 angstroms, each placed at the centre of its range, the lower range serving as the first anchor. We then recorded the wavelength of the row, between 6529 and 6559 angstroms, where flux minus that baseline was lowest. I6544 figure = 6553.93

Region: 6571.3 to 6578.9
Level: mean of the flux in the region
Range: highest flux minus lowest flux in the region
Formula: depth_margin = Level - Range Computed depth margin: 7.4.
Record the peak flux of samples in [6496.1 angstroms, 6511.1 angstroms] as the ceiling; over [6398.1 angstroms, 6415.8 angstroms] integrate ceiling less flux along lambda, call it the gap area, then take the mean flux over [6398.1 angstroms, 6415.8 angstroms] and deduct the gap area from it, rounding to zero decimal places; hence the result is -34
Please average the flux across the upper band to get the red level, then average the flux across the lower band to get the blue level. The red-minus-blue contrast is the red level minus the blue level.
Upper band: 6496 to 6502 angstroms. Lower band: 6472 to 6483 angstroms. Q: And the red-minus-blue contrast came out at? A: -2.2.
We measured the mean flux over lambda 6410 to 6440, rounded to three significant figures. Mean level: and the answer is 10.7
